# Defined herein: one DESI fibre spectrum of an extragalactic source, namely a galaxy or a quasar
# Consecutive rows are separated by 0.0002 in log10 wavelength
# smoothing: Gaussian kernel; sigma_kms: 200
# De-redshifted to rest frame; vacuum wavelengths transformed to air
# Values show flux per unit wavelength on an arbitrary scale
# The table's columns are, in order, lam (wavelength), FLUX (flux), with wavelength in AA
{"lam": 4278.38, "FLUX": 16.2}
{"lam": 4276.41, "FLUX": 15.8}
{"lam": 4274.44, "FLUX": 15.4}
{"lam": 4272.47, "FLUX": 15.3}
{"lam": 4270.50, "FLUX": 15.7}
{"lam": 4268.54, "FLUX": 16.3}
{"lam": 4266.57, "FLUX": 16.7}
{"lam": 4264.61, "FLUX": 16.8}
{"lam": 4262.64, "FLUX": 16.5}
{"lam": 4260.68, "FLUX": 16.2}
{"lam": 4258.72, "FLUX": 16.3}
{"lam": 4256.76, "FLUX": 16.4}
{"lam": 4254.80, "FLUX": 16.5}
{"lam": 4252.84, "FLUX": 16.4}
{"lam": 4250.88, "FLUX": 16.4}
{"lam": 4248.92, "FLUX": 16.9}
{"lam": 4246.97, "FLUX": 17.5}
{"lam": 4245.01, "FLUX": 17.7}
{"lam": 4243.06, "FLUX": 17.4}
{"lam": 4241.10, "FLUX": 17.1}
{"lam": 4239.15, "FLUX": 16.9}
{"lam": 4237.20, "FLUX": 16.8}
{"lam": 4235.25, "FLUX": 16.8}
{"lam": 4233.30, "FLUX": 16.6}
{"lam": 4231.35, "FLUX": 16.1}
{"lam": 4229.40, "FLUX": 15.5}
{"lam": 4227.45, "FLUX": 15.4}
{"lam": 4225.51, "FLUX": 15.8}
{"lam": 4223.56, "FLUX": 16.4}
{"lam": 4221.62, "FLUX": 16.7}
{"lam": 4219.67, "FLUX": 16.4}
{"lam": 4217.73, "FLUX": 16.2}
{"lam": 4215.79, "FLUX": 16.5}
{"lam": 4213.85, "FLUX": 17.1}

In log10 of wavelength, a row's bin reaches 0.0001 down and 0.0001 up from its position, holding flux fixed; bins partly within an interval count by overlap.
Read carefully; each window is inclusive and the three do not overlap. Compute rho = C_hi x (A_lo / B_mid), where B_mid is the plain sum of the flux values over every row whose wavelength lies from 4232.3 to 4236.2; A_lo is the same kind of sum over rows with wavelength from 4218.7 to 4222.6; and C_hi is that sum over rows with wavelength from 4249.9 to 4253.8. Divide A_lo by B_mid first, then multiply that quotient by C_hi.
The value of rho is 32.5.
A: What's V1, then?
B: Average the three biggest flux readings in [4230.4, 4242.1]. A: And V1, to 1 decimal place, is 16.9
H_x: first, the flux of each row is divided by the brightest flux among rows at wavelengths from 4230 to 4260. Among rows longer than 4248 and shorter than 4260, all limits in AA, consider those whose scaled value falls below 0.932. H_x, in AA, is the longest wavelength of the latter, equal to 4258.72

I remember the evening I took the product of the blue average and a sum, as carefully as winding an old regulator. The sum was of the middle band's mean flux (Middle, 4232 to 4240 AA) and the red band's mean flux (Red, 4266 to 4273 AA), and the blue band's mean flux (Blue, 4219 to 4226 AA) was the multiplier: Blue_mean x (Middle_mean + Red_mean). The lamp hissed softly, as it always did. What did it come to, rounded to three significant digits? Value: 535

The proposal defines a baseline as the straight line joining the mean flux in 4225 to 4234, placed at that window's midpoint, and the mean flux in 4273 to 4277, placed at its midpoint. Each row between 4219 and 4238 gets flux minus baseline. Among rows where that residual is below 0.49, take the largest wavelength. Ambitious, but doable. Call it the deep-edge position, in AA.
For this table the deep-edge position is 4231.35 AA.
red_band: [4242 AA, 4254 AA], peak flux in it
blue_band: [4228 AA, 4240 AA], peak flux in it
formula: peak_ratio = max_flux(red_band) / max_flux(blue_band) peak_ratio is 1.05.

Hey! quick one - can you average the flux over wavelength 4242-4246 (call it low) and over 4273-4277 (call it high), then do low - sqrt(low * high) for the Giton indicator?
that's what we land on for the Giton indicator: 1.0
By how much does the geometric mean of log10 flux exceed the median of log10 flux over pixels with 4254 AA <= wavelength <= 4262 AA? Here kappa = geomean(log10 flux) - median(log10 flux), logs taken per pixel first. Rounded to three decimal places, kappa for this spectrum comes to 0.000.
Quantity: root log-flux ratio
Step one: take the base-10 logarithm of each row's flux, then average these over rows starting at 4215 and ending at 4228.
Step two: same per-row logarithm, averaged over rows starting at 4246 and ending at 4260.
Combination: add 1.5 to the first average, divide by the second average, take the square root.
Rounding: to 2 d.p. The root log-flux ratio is 1.49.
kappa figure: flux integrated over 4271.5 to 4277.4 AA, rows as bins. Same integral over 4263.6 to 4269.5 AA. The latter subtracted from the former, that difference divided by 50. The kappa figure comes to -0.13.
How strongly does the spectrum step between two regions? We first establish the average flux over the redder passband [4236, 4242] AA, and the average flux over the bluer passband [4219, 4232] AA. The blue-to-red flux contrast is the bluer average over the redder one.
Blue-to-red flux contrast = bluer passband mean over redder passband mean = 0.95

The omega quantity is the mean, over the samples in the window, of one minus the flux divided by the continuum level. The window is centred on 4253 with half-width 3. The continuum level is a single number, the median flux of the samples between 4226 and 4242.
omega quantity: 0.016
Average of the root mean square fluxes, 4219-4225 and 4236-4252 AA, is 16.8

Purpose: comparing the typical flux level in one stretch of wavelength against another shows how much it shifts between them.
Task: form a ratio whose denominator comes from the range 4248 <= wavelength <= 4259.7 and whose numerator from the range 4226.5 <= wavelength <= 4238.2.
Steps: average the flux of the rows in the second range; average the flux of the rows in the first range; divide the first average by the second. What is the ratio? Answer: 0.98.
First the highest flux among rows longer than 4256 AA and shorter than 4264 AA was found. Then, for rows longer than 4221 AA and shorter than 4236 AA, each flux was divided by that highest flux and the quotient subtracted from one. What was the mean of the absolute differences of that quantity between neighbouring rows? 0.023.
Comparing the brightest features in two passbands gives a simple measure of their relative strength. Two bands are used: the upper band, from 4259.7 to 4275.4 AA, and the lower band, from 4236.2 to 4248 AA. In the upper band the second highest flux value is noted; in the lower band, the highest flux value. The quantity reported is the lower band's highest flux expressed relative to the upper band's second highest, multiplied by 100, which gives 106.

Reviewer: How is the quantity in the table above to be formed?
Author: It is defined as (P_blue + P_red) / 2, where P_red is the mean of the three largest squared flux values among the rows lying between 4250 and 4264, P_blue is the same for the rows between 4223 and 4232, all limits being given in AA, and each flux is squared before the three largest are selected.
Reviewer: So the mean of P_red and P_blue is 265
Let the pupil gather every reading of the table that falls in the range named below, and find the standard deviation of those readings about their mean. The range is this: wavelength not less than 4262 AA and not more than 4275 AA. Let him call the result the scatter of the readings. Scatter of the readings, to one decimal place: 0.6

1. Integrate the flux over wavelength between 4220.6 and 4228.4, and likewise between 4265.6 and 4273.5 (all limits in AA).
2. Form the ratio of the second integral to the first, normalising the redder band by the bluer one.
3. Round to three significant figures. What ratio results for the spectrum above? 1.01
